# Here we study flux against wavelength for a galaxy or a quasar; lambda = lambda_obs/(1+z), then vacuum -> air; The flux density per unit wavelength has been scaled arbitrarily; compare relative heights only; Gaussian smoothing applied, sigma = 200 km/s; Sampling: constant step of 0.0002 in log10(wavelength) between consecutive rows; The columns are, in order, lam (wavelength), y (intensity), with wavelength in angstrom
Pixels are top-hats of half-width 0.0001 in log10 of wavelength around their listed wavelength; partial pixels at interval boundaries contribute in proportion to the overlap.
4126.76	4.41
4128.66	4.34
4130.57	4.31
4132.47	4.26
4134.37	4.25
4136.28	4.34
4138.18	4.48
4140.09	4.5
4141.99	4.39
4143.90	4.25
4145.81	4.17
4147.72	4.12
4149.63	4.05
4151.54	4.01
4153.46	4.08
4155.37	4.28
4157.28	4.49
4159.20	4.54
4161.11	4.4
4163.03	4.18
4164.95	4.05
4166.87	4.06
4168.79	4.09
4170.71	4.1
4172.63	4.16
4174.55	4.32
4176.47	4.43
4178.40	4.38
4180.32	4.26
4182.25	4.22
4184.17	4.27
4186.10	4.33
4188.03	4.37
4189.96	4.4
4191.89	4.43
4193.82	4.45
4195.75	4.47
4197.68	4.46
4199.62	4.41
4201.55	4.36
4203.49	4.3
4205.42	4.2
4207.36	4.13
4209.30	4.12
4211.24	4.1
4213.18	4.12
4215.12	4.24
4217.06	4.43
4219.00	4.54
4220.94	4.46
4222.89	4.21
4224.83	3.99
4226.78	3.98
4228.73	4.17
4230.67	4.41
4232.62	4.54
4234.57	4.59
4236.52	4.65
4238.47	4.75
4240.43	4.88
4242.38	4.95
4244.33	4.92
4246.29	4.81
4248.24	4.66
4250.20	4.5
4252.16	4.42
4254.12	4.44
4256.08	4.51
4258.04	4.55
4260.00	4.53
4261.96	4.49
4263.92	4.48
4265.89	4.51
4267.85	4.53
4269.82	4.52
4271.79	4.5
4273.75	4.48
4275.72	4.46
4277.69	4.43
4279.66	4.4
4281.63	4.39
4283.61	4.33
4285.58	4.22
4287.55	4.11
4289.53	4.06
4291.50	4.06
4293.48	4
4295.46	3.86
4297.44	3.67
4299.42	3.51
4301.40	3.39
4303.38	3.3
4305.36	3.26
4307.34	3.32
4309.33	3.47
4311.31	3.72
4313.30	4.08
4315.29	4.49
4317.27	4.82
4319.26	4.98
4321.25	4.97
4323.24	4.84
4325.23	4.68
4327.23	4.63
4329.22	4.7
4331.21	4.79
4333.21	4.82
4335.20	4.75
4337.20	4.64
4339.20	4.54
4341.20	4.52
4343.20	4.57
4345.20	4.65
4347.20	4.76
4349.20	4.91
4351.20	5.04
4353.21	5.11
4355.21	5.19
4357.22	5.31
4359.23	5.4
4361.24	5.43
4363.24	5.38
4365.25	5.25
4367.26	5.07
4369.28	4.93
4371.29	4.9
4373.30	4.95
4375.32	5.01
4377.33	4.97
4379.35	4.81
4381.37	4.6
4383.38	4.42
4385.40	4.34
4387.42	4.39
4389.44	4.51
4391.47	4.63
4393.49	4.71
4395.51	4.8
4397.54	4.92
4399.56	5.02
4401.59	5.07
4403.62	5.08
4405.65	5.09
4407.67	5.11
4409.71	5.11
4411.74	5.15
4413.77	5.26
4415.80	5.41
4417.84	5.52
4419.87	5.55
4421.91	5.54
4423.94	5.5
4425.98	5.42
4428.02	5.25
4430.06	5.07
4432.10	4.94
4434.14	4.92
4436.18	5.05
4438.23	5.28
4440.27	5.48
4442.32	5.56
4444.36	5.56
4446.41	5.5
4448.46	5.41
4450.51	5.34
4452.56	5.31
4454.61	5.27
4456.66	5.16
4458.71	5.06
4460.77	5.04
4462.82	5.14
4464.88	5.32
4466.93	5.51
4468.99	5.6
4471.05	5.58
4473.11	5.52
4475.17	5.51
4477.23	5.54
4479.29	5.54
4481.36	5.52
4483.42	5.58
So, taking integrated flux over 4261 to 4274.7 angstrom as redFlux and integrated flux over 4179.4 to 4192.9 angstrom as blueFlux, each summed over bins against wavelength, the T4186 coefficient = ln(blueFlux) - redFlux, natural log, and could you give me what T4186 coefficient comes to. -58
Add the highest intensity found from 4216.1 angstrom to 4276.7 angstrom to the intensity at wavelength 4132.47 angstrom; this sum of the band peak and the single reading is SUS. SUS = 9.21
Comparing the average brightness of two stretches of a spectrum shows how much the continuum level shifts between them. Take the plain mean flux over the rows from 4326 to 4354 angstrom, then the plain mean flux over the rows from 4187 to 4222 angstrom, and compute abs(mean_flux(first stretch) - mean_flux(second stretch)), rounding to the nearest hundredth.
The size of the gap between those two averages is 0.41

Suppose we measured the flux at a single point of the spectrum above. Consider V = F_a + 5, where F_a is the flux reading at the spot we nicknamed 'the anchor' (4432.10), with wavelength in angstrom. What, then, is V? 9.9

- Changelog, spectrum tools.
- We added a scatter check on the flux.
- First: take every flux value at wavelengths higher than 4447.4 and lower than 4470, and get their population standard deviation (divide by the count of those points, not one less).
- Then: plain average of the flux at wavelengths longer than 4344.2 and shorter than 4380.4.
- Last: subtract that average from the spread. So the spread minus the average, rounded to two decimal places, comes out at -4.89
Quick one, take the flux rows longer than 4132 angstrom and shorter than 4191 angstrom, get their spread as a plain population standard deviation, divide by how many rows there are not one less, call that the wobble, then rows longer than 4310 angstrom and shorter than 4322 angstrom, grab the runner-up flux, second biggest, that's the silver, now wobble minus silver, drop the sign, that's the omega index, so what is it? 4.82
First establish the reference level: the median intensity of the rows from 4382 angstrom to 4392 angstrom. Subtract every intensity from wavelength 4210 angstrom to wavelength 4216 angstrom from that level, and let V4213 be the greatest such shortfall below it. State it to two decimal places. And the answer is 0.32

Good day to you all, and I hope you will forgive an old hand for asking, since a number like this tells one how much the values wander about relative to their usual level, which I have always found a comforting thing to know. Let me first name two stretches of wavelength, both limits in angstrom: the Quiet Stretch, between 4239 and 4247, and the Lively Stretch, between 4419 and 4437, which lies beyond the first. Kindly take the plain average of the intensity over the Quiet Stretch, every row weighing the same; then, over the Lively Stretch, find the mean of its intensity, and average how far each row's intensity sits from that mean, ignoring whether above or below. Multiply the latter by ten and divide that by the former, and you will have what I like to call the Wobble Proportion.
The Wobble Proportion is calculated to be 0.46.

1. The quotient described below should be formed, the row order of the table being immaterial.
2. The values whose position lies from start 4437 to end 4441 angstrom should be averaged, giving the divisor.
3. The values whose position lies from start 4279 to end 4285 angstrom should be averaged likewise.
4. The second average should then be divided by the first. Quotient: 0.81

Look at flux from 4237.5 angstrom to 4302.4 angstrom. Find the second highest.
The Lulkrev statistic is 4.92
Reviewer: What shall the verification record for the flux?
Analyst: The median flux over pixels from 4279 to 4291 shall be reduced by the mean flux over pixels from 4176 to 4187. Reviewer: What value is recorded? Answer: 0.0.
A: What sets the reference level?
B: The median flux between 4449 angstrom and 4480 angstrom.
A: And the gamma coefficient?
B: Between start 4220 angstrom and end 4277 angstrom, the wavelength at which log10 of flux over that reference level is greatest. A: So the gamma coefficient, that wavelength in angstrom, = 4242.38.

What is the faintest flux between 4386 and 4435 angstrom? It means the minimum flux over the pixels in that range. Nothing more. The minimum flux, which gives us 4.39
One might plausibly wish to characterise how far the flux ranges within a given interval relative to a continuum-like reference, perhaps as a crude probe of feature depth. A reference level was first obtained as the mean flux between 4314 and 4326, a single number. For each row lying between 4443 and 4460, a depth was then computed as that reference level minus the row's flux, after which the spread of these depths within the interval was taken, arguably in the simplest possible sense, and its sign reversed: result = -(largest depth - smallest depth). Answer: -0.5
